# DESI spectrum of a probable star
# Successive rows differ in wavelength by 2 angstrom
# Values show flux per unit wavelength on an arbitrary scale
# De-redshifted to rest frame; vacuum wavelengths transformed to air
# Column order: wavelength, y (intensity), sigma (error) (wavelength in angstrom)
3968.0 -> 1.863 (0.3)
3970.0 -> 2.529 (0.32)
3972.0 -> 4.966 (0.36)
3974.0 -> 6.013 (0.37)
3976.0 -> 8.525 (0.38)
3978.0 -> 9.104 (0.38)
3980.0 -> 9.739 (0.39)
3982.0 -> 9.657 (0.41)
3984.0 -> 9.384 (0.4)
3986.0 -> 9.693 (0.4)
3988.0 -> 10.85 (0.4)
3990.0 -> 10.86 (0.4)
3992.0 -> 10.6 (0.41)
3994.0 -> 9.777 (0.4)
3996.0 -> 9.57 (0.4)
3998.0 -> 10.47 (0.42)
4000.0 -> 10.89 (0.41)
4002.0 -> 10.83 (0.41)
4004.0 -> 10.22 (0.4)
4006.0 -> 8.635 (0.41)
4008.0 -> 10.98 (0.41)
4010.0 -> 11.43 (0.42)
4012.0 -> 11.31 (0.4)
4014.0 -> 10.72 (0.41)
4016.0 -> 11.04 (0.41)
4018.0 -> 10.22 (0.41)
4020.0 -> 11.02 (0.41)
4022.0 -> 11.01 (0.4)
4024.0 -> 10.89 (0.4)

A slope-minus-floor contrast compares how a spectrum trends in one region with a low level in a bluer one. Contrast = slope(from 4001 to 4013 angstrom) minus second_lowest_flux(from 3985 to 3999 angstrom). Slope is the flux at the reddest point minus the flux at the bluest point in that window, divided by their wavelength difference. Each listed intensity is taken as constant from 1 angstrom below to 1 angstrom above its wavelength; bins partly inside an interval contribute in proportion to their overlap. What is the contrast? -9.6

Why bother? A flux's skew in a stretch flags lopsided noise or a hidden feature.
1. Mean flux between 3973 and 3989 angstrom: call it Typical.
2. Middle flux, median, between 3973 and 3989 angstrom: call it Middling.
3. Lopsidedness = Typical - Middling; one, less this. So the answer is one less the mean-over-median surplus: 1.40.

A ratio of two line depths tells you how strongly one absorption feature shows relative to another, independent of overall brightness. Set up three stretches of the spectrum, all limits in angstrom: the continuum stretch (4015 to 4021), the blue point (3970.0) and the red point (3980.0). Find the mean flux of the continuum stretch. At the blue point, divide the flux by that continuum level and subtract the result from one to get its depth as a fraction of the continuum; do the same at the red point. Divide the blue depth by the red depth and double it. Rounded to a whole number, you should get 16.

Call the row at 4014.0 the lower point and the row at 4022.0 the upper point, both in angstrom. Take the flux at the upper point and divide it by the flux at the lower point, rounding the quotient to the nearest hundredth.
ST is 1.03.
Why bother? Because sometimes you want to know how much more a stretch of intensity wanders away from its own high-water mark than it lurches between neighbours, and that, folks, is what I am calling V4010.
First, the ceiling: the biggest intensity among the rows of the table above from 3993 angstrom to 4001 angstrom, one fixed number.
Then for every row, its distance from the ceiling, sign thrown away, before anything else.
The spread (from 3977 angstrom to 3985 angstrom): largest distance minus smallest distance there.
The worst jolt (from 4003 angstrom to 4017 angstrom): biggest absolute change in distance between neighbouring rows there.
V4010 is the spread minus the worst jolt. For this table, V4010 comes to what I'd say -1.5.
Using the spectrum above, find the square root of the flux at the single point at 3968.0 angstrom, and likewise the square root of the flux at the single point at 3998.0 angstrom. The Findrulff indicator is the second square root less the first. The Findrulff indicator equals 1.9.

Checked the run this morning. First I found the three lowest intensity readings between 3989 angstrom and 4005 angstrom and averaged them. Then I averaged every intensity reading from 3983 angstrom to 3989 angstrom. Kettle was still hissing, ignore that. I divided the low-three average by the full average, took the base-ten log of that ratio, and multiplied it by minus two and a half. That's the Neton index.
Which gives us 0.01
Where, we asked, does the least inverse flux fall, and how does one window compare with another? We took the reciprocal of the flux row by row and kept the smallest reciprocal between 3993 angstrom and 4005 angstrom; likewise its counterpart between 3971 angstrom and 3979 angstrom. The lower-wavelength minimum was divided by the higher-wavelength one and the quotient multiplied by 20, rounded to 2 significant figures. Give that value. 24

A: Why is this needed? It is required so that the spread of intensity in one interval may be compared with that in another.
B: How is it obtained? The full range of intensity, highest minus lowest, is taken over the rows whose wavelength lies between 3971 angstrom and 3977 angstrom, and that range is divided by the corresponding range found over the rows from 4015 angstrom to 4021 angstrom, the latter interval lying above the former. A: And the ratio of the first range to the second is 4.3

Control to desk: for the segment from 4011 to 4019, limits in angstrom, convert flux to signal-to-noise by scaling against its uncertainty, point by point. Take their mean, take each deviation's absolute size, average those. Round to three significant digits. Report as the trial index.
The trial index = 1.03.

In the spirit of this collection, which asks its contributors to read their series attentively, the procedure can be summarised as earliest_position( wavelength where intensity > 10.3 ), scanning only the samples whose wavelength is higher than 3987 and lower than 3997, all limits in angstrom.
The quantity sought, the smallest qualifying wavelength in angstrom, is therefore 3988.0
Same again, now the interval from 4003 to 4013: 4008.0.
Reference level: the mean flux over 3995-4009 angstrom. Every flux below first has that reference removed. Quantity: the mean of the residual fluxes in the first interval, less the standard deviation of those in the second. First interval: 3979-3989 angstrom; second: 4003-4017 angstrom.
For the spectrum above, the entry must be -1.3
